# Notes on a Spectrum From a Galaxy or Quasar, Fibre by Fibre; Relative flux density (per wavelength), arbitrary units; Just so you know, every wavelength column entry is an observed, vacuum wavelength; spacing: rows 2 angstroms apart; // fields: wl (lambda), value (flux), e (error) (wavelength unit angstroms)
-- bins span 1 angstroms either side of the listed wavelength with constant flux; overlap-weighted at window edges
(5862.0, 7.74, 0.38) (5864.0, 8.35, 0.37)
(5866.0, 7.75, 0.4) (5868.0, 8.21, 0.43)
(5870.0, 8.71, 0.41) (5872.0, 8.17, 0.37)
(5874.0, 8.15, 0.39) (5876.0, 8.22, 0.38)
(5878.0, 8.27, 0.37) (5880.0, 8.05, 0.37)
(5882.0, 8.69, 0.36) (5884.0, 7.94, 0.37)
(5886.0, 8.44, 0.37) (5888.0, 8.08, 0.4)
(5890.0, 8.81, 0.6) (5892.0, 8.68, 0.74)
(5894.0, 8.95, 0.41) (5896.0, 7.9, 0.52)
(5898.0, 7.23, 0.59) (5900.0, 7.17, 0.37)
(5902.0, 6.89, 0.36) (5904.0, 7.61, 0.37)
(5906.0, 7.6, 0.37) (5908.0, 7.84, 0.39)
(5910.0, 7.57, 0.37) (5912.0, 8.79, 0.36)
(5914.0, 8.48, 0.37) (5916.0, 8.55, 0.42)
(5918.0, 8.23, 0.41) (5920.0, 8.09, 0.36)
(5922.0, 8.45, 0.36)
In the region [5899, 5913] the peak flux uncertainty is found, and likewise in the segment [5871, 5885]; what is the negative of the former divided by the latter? -1.00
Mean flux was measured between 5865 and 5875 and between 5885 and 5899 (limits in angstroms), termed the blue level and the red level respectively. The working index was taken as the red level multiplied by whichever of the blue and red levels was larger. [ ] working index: 69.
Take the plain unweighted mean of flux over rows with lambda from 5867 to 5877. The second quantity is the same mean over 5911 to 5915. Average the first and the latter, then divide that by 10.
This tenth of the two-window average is 0.846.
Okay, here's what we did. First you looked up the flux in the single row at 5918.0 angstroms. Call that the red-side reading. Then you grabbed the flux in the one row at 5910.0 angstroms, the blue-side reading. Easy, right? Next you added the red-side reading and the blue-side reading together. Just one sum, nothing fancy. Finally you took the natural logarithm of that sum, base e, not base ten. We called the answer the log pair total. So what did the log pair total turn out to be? 2.76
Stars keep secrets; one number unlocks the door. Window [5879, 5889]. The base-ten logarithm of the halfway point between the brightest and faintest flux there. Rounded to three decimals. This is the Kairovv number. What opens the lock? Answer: 0.920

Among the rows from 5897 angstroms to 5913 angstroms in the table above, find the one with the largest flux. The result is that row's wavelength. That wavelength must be 5912.0 angstroms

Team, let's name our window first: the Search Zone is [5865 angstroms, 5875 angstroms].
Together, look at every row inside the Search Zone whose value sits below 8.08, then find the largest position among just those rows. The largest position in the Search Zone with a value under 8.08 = 5866.0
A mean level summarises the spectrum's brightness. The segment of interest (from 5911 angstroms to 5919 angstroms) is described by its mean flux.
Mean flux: 8.51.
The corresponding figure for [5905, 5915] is 8.06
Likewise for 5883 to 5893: 8.39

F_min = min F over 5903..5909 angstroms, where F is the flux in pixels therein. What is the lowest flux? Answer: 7.6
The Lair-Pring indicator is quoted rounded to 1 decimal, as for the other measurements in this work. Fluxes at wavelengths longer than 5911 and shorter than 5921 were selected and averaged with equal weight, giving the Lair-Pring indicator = 8.4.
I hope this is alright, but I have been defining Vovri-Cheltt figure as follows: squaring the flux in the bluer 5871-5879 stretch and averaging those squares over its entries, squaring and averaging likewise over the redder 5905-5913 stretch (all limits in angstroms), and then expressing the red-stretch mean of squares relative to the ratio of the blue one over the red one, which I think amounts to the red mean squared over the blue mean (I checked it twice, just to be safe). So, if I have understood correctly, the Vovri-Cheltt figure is 60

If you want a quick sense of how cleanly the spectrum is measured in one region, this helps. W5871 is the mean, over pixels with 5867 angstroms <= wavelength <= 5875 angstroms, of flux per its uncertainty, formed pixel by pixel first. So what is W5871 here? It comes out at 20.8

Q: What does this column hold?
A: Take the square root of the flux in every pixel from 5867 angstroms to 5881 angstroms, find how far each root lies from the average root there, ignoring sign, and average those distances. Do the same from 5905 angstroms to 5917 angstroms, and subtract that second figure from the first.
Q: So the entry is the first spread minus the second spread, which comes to -0.059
